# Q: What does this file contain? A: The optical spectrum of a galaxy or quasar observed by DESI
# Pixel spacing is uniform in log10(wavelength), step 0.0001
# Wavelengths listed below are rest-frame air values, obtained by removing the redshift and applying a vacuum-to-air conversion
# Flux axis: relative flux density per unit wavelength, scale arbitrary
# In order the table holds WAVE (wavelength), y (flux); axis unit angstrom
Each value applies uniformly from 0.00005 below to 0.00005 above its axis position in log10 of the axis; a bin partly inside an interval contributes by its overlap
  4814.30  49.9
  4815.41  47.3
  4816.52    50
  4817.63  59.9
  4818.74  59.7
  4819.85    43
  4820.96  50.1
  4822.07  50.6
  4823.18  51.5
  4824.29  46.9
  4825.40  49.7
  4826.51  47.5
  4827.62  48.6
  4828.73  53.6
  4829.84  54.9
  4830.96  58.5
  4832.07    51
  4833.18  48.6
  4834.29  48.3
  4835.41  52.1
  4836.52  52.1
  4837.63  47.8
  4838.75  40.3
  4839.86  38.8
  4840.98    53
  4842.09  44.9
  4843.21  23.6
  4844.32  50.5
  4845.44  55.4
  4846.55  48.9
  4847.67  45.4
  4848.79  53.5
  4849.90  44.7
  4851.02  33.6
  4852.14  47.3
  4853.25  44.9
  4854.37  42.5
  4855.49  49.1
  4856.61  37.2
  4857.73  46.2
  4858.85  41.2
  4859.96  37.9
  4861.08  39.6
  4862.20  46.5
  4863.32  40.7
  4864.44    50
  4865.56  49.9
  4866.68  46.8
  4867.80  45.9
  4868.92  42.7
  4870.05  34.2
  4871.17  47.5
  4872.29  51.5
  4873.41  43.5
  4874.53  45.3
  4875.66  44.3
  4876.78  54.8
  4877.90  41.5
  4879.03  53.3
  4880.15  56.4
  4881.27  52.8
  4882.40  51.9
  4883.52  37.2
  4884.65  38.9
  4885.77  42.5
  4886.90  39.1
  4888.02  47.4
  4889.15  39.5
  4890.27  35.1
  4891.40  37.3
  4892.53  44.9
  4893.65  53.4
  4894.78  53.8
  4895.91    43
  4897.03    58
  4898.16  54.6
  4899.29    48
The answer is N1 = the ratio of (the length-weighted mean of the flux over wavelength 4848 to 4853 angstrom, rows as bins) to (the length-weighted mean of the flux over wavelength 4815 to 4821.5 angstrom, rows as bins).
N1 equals 0.87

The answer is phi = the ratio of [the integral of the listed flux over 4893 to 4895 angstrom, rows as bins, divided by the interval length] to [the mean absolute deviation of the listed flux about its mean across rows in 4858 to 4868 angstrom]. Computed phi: 13.5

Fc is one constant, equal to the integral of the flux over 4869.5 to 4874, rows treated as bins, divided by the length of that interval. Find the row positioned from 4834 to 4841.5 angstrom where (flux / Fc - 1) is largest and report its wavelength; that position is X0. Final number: 4840.98 angstrom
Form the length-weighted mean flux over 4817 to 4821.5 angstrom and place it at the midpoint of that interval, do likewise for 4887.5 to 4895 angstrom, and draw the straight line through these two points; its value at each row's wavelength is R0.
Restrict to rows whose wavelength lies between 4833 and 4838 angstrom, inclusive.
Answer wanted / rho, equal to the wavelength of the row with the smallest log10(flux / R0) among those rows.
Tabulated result 4837.63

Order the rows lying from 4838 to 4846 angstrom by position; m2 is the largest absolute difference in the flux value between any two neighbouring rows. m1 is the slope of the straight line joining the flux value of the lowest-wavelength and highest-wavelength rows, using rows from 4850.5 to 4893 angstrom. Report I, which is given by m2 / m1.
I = 99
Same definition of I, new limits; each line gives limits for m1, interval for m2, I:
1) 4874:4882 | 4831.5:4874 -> 24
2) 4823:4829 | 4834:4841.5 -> 38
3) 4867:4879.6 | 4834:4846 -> 41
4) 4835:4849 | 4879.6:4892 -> 140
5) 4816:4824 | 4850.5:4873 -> 61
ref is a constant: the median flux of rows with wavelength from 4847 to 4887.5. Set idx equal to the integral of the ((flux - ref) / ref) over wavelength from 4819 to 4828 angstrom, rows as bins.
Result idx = 0.7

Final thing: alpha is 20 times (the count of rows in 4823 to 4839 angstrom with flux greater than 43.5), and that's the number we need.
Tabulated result 280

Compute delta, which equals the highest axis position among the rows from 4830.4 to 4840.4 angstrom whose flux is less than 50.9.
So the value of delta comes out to 4839.86 angstrom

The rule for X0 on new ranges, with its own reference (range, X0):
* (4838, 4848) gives 4845.44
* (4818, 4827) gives 4818.74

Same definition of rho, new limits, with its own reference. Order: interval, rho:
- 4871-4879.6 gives 4877.90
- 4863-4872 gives 4870.05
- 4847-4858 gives 4851.02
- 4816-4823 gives 4819.85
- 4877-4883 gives 4877.90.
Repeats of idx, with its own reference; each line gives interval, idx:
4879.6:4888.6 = 0.1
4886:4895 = -0.3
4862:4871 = -0.1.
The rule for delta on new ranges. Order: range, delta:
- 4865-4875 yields 4874.53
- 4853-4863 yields 4862.20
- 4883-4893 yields 4892.53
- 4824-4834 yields 4833.18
